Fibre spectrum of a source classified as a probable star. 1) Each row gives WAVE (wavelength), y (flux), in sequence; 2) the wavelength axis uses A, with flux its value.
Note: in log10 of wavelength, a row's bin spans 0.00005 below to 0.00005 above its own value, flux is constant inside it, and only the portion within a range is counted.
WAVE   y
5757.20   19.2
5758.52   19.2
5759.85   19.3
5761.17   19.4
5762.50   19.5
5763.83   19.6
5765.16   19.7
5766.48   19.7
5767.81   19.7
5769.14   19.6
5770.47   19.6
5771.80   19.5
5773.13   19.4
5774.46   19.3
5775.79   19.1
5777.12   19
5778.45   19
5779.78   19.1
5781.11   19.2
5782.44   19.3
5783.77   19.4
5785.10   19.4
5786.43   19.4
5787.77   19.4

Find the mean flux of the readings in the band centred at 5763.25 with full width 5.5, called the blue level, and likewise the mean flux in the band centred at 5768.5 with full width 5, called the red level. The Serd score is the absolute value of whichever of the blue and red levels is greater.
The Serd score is 19.6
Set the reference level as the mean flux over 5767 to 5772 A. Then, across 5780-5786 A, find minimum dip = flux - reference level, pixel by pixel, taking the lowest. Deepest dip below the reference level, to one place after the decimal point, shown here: -0.4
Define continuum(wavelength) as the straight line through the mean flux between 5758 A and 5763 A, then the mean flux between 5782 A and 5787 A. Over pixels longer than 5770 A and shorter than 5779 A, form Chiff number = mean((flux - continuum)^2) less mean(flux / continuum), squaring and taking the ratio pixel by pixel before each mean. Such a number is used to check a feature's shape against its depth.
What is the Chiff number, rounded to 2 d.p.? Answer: -0.93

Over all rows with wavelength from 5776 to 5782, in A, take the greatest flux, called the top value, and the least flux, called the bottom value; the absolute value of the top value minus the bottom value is 0.20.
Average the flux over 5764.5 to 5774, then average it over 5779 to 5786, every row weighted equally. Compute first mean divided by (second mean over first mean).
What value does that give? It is 19.9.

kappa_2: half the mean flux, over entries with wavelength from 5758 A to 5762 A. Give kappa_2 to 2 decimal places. 9.65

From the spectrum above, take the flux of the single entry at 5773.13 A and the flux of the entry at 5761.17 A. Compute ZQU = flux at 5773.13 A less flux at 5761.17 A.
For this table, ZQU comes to 0.0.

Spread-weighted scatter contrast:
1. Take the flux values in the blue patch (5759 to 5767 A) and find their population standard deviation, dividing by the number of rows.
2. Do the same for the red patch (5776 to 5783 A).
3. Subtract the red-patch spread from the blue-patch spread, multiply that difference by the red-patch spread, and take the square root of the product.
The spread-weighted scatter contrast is 0.062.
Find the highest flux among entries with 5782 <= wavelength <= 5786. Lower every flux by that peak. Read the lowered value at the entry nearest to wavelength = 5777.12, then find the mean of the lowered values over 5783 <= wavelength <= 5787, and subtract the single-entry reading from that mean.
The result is 0.4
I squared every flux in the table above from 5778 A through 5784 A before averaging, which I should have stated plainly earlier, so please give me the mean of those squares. 369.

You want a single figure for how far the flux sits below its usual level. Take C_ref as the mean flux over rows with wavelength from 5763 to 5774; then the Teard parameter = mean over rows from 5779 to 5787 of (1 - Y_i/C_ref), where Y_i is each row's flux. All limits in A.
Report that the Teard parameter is 0.015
